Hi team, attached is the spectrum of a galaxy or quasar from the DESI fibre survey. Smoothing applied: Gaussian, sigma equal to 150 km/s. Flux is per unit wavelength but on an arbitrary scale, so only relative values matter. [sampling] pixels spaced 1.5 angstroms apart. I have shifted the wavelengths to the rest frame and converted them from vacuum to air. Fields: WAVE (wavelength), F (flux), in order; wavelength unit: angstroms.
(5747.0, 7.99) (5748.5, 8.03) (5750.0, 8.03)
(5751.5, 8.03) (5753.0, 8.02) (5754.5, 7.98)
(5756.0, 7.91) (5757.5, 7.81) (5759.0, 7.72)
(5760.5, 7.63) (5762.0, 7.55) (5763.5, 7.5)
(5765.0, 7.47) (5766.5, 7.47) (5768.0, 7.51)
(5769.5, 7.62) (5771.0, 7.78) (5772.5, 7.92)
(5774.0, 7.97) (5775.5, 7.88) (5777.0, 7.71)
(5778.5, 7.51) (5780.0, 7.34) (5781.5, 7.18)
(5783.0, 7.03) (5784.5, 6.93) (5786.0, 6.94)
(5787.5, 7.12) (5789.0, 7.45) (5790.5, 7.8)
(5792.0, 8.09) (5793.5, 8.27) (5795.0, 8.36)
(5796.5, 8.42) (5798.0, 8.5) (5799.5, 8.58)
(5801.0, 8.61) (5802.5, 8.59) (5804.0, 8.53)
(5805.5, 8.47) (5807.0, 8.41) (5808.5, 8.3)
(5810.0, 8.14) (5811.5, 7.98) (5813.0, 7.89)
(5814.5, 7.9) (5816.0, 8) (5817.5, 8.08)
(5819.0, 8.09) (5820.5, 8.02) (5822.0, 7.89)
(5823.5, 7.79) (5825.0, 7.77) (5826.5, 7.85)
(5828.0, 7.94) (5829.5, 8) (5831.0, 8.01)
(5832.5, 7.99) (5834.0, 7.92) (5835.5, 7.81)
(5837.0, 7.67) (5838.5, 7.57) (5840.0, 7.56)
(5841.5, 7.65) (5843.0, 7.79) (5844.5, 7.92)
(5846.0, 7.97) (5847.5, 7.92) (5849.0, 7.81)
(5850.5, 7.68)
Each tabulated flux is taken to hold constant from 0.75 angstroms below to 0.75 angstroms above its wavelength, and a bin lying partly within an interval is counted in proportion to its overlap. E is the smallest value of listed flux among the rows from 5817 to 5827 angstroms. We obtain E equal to 7.77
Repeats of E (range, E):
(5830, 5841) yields 7.56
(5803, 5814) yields 7.89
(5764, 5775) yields 7.47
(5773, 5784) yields 7.03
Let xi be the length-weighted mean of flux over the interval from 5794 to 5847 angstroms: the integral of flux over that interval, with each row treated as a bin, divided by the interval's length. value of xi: 8.1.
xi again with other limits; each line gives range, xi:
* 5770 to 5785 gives 7.5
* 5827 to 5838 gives 7.9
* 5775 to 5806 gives 7.9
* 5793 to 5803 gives 8.5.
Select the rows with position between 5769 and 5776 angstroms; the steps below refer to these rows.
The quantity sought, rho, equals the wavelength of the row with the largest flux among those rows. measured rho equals 5774.0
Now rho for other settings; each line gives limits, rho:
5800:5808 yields 5801.0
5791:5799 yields 5798.0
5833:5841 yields 5834.0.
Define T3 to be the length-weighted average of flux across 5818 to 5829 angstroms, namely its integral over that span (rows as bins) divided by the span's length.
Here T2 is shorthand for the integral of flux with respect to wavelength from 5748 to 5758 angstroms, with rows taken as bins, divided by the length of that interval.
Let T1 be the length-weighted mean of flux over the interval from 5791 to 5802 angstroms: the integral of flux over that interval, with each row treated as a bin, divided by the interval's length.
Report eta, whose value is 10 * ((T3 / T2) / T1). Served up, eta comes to 1.18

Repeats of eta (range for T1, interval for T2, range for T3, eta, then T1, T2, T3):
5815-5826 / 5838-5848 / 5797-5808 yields 1.38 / 7.95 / 7.77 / 8.52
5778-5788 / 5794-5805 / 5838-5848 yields 1.28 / 7.14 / 8.51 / 7.77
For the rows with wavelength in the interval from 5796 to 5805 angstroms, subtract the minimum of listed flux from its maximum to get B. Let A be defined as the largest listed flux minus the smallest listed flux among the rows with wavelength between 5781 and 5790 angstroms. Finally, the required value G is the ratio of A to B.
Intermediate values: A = 0.52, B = 0.19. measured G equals 2.7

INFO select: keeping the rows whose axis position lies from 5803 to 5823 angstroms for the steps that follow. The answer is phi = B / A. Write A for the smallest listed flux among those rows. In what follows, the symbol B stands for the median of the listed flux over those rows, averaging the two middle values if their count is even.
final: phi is 1.02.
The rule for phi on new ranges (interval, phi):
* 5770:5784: 1.10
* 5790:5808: 1.08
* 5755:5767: 1.02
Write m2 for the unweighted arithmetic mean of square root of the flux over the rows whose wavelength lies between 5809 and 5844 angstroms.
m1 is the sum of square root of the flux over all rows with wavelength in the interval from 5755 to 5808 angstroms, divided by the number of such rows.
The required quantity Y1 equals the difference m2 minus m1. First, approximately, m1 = 2.79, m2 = 2.81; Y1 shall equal 0.01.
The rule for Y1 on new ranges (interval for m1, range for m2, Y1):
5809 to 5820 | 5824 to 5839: -0.03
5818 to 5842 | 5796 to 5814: 0.09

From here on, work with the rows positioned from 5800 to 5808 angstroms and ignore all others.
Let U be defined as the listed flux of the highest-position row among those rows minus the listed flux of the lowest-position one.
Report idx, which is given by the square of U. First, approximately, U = -0.20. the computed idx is 0.040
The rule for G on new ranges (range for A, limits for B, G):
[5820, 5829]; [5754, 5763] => 0.6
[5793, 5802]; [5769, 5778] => 1.0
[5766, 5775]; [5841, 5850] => 1.6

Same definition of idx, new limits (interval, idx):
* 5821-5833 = 0.010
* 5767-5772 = 0.073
